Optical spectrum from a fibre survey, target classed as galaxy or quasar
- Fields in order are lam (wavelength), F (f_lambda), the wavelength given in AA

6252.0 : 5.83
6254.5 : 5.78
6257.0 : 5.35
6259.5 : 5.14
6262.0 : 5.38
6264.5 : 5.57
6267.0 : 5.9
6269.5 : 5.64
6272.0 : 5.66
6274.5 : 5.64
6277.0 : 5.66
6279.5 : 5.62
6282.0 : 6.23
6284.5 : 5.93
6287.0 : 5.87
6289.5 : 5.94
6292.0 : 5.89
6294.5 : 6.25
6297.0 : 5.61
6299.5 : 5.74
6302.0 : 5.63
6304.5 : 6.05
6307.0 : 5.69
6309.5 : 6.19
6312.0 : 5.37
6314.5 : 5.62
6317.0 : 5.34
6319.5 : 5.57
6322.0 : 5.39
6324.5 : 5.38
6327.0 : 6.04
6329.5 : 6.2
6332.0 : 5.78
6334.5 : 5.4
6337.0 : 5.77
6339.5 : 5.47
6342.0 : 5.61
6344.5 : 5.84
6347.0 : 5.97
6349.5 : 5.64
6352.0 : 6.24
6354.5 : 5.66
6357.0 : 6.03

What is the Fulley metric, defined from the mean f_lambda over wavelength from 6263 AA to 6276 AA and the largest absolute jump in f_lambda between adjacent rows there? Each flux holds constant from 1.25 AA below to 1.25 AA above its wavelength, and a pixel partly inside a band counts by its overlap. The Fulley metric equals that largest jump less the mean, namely -5.35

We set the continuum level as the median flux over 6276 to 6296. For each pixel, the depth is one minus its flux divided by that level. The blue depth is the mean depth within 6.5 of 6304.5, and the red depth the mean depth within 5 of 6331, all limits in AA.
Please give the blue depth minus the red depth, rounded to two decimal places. 0.00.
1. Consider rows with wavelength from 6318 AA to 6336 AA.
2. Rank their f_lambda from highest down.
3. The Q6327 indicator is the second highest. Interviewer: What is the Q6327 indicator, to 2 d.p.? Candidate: 6.04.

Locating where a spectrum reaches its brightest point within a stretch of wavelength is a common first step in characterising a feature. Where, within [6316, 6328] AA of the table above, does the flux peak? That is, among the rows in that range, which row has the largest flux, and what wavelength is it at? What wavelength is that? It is 6327.0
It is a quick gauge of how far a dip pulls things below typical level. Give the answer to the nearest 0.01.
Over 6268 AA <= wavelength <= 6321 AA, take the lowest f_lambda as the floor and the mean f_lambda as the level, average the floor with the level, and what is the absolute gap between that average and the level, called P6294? 0.21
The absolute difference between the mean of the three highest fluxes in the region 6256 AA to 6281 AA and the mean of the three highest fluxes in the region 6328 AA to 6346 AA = 0.20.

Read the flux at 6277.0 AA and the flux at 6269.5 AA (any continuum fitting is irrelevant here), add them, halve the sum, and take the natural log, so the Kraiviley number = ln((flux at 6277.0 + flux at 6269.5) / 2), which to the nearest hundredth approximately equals 1.73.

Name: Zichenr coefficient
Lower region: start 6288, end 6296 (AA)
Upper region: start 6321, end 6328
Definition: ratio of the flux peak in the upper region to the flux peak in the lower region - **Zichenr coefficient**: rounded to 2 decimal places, 0.97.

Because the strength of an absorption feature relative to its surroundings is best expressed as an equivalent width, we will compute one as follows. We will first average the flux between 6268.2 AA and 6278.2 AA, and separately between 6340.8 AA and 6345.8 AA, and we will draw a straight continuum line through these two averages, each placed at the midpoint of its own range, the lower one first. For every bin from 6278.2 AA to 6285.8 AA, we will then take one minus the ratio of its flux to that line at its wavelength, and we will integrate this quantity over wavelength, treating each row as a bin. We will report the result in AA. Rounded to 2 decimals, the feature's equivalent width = -0.35 AA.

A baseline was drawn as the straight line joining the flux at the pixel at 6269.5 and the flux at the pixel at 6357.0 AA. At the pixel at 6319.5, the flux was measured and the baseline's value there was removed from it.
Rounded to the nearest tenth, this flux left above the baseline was -0.3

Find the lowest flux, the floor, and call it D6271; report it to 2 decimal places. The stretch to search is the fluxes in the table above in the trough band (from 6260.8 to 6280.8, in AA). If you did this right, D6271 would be 5.38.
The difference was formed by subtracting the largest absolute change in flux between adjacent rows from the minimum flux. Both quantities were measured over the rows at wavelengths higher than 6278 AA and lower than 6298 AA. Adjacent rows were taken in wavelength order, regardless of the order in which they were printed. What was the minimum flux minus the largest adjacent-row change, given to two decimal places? 4.97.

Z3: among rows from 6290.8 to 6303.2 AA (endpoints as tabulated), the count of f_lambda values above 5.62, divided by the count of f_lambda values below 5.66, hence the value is 2.0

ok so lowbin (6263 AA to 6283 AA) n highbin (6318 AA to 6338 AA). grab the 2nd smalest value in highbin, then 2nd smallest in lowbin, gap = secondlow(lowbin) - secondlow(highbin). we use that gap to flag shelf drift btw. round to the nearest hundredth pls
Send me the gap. 0.23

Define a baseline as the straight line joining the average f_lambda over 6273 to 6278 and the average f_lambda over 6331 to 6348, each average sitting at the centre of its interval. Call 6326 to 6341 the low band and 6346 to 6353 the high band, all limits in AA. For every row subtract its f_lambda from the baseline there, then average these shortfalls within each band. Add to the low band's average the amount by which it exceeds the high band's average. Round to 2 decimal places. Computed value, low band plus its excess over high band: 0.07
